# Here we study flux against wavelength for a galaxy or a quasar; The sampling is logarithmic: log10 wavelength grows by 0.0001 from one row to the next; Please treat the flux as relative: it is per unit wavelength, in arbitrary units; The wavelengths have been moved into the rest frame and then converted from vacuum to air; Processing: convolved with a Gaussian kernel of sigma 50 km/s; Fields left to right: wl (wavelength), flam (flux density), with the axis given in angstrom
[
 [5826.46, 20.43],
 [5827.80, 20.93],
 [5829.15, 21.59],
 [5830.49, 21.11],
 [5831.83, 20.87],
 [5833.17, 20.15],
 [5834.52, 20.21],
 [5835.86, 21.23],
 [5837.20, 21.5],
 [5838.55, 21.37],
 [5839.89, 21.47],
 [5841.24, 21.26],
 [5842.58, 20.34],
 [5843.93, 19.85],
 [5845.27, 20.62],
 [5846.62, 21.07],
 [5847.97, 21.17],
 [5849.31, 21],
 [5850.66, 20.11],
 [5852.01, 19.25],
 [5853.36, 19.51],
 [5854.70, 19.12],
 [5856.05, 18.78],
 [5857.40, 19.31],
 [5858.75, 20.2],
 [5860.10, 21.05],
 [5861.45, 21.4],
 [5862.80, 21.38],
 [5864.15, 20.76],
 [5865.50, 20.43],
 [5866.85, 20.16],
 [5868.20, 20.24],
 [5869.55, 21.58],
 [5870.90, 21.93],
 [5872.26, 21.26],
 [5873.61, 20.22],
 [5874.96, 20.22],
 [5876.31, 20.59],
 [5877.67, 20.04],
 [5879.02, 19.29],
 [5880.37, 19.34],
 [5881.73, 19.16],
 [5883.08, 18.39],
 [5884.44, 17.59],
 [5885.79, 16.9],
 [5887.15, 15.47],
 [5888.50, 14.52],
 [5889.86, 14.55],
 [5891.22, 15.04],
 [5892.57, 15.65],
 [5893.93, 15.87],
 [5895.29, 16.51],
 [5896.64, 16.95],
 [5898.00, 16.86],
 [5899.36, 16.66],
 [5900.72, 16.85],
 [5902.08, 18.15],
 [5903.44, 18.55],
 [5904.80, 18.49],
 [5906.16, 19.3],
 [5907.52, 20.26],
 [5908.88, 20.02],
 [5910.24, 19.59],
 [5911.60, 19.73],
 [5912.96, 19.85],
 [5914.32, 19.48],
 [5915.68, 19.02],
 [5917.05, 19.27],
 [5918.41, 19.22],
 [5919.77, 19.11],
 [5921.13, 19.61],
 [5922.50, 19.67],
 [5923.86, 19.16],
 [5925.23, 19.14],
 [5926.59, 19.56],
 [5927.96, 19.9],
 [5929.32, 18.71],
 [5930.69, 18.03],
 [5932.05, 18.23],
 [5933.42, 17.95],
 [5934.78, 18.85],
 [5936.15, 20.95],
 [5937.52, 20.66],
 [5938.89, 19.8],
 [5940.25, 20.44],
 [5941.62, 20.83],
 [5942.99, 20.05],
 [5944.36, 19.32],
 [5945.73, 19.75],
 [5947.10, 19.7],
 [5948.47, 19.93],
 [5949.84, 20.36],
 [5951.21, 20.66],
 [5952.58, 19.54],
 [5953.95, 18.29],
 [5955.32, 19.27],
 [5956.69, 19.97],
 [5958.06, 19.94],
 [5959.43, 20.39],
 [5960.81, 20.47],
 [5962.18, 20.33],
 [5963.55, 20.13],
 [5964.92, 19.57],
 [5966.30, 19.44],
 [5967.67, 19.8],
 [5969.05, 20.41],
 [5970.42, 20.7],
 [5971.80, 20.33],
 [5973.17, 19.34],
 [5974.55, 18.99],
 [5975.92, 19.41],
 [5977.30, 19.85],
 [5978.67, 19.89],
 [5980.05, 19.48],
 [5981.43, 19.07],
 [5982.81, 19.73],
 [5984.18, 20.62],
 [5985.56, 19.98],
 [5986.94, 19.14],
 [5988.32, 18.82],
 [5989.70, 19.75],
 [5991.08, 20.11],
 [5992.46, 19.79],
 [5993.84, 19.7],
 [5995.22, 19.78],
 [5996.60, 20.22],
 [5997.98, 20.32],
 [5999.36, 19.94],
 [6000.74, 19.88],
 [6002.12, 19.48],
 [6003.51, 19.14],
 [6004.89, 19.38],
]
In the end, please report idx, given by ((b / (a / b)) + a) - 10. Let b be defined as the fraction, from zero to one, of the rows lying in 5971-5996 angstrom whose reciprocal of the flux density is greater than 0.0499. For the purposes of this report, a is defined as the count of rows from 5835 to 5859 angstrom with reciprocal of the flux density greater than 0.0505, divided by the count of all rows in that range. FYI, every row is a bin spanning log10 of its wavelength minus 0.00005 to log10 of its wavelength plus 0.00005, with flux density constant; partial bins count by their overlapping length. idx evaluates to -7.2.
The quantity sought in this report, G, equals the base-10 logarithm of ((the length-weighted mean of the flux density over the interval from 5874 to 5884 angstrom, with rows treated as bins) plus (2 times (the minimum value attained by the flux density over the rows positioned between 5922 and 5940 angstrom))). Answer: 1.74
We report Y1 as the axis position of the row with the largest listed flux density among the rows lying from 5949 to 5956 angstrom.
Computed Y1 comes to 5951.21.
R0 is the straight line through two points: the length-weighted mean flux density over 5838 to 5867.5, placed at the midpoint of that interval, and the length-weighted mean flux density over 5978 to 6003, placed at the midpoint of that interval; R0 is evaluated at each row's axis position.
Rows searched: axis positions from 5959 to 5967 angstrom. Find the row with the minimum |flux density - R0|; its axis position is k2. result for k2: 5963.55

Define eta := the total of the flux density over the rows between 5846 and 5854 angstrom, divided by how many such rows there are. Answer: 20.4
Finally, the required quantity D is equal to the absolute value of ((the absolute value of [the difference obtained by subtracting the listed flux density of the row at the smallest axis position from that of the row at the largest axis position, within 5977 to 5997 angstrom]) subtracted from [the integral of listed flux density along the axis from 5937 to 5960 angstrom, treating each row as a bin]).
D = 458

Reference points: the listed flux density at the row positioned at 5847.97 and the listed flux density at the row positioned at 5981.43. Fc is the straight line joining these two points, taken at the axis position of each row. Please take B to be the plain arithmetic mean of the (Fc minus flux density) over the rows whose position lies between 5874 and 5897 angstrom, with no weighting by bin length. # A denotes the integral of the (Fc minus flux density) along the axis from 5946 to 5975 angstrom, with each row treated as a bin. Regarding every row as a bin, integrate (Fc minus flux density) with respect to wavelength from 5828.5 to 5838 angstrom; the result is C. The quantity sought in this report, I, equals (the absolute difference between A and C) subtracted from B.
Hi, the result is -15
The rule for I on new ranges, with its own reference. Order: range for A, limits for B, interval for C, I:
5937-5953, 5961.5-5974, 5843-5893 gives -80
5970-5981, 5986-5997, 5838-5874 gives -25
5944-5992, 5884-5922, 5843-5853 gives -29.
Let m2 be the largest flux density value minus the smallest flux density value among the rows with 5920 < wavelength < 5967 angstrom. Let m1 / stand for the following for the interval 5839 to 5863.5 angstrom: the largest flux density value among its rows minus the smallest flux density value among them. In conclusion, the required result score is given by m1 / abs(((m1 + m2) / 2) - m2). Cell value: 17.4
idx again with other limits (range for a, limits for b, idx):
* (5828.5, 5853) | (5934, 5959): -3.2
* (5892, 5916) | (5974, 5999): -8.4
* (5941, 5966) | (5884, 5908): -7.3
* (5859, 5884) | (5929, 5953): -8.1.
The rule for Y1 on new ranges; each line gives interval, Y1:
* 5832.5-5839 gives 5837.20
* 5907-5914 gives 5907.52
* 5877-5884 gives 5877.67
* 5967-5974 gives 5970.42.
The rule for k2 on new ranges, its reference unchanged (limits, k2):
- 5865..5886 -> 5865.50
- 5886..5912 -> 5907.52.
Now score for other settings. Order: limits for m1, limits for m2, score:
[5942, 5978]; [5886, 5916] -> 1.4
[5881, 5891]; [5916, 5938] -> 5.7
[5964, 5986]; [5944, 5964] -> 5.2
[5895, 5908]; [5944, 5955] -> 5.4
